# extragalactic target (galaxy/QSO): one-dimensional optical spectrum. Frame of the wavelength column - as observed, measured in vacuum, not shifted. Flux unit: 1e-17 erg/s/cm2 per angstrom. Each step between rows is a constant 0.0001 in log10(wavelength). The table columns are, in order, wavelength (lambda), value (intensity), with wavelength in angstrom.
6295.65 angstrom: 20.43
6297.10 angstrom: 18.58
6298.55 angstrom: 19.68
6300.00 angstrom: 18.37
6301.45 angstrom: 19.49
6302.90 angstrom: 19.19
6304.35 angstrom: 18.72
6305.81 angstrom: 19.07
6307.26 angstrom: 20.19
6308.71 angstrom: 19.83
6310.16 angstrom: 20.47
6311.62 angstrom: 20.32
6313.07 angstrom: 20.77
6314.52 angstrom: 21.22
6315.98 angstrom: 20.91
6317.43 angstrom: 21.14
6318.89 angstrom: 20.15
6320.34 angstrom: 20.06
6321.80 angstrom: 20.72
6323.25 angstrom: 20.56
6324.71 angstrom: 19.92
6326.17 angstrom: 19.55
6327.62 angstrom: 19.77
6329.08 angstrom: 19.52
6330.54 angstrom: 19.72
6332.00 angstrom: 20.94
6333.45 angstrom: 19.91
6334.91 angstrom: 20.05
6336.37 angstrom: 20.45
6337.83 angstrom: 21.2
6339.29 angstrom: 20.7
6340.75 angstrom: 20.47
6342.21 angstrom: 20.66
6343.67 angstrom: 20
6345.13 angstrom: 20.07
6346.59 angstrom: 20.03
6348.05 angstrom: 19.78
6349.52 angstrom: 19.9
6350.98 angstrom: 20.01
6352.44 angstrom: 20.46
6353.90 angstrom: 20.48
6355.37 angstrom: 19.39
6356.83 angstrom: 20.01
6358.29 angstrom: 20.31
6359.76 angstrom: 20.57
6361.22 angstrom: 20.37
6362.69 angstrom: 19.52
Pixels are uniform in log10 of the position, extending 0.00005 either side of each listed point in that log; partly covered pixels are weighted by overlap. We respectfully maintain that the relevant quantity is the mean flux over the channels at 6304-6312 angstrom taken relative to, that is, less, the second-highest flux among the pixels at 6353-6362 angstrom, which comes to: -0.71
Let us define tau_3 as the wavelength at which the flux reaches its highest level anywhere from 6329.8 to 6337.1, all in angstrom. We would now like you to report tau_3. 6332.00 angstrom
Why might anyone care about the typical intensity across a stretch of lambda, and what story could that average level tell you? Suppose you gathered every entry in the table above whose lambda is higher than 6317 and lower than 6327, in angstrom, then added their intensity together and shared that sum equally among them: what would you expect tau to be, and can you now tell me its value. 20.3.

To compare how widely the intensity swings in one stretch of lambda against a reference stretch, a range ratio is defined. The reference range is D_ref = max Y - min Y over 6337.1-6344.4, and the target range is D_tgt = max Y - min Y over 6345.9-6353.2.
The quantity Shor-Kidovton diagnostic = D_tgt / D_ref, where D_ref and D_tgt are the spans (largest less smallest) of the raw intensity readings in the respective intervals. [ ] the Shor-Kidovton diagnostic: 0.6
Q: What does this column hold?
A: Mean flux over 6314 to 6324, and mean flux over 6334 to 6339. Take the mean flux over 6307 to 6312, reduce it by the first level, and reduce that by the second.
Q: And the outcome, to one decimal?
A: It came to -21.0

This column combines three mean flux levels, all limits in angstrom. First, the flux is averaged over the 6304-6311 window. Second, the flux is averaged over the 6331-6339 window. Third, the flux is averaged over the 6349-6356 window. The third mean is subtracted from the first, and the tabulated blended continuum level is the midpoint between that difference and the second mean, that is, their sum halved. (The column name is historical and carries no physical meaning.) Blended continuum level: 10.1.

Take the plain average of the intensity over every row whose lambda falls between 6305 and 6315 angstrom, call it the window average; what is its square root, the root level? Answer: 4.50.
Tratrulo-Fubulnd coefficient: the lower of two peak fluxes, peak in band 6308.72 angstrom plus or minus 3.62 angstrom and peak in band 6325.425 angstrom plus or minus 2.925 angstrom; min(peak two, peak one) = 20.5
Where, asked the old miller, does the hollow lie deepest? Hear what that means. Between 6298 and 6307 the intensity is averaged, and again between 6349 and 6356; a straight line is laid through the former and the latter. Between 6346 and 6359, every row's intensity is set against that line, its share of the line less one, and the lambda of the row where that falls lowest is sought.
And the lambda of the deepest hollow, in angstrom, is 6355.37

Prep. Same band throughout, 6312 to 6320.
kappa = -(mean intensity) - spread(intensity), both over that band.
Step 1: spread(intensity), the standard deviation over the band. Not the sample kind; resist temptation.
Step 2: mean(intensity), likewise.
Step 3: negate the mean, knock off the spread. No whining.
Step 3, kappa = -21.2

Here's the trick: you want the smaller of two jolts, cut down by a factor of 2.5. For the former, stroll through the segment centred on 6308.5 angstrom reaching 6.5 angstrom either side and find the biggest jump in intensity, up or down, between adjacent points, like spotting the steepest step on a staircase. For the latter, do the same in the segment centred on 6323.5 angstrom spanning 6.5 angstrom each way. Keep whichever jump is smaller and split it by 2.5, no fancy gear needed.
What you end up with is 0.40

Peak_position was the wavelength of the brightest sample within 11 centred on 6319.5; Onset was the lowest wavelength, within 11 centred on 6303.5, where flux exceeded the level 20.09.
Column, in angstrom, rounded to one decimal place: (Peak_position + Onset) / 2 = 6310.9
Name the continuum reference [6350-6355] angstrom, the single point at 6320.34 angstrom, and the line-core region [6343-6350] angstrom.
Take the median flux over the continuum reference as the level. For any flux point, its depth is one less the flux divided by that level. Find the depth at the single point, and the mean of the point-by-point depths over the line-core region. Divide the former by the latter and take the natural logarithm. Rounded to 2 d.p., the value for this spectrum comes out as -0.23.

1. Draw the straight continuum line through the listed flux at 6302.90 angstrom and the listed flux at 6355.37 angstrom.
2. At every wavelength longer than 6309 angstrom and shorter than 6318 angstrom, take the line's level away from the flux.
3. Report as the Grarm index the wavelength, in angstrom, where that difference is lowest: 6311.62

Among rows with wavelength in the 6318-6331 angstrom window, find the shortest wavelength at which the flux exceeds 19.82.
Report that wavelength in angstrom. 6318.89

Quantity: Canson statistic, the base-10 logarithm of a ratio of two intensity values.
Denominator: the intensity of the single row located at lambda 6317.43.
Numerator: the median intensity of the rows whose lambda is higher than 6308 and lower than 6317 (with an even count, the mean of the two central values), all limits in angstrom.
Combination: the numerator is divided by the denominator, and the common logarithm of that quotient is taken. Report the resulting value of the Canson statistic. -0.011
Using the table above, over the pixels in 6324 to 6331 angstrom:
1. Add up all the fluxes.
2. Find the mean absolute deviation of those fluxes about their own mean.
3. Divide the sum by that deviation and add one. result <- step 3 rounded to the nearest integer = 766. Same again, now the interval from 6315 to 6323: 263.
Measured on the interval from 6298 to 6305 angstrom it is 220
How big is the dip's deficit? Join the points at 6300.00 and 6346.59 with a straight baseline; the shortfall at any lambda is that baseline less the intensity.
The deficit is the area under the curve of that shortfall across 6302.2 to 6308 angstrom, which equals -4.3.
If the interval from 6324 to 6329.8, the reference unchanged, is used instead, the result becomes -2.1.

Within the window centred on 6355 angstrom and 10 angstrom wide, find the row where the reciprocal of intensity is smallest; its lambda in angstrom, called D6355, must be 6359.76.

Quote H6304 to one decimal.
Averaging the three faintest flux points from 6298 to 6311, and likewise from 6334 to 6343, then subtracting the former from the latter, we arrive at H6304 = 1.6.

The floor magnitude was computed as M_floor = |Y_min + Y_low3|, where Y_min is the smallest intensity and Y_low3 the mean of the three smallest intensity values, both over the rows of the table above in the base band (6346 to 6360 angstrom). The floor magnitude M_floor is 39.1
